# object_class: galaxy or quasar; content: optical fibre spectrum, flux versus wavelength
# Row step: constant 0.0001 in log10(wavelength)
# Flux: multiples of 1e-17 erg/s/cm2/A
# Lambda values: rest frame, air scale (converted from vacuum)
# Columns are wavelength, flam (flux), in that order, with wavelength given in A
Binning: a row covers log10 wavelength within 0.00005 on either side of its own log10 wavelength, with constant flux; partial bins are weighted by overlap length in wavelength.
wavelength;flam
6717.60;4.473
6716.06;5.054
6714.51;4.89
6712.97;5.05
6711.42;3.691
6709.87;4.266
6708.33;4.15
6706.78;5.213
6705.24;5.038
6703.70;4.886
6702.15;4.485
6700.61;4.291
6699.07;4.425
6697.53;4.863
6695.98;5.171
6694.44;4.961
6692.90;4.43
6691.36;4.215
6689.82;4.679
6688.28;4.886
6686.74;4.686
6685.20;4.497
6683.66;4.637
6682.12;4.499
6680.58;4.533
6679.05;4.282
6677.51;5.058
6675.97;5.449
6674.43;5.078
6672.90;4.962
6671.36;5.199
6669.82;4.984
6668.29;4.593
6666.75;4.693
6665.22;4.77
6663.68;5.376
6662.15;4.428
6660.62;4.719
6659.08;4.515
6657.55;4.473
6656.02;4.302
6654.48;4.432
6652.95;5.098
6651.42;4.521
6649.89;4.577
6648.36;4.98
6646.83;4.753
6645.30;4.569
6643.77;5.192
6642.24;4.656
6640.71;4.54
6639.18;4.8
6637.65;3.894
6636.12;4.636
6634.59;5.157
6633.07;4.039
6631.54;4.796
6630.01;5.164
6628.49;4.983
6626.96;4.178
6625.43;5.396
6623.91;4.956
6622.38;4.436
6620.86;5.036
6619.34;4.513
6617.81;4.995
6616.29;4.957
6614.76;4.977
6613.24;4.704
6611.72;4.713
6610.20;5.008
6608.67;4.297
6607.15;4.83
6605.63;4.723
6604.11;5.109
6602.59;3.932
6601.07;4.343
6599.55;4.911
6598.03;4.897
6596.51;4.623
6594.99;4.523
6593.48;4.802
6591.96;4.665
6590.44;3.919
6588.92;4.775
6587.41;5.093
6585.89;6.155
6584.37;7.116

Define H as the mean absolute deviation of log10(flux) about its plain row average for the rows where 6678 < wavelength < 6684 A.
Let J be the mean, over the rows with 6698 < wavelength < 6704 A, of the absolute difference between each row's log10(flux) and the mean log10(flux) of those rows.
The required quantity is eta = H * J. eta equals 0.0002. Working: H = 0.010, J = 0.017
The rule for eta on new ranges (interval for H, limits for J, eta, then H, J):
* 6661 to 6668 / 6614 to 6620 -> 0.0004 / 0.024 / 0.016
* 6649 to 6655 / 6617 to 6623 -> 0.0005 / 0.020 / 0.025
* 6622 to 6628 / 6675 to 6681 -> 0.0015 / 0.040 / 0.038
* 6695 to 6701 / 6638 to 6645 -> 0.0005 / 0.031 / 0.018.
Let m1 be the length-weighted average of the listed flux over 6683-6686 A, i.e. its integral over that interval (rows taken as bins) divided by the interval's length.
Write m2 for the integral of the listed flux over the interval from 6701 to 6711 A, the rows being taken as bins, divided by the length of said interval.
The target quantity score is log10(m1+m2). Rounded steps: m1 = 4.56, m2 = 4.62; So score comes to 0.963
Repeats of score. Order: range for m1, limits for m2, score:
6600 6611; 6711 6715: 0.964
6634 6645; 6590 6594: 0.962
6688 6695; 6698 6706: 0.966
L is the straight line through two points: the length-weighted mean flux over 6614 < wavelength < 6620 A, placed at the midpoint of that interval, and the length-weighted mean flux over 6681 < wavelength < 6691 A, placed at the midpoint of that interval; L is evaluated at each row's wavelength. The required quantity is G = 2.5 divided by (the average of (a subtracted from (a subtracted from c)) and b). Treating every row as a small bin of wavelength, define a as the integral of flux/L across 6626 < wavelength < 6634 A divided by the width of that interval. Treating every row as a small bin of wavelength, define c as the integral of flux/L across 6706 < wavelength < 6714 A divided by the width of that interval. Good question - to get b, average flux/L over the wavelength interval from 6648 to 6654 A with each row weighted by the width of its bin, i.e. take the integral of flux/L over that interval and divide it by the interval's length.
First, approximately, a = 0.97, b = 1.005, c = 0.99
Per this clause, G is 87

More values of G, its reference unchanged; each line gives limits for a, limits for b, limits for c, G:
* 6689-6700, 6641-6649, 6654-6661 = -65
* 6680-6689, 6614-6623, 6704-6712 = -493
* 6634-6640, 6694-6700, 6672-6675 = 24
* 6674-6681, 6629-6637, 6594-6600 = -33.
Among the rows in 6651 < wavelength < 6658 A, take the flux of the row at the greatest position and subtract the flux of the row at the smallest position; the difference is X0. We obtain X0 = 0.0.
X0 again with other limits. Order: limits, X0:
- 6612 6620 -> -0.2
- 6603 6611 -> -0.1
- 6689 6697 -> 0.5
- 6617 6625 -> 0.0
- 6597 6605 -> 0.2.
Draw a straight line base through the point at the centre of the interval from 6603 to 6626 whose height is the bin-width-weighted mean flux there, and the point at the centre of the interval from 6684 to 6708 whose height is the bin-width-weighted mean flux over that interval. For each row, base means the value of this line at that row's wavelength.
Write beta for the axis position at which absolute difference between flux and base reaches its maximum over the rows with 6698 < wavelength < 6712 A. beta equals 6711.42 A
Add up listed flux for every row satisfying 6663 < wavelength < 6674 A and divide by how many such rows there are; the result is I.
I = 4.94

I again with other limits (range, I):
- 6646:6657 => 4.67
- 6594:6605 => 4.62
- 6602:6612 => 4.66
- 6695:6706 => 4.74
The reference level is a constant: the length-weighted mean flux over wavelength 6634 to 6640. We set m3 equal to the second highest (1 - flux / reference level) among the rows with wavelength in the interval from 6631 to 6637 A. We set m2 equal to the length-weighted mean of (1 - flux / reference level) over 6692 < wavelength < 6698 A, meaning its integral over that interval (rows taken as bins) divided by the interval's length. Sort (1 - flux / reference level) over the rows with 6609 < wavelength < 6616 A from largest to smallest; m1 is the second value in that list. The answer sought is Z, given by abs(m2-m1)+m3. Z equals 0.02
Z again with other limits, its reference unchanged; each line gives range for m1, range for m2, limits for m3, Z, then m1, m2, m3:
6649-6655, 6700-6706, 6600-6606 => 0.09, 0.017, -0.018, 0.056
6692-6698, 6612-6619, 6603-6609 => -0.02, -0.057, -0.059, -0.027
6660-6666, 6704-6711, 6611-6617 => -0.01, -0.026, -0.007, -0.024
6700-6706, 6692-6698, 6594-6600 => 0.07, 0.025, -0.052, -0.005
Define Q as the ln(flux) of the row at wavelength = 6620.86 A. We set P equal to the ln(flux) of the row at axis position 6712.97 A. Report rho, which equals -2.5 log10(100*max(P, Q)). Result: -5.52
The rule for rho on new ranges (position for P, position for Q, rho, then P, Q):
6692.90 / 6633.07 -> -5.43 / 1.49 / 1.40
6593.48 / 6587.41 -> -5.53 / 1.57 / 1.63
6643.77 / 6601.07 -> -5.54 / 1.65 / 1.47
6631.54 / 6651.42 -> -5.49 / 1.57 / 1.51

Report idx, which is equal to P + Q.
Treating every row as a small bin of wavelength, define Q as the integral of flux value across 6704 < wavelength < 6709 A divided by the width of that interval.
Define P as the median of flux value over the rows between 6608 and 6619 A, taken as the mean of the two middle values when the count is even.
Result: 9.78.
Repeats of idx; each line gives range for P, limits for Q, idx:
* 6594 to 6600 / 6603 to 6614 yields 9.50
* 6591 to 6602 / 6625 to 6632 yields 9.55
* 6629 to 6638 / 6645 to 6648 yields 9.44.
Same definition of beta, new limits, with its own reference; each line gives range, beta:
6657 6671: 6663.68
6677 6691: 6679.05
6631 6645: 6637.65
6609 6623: 6622.38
